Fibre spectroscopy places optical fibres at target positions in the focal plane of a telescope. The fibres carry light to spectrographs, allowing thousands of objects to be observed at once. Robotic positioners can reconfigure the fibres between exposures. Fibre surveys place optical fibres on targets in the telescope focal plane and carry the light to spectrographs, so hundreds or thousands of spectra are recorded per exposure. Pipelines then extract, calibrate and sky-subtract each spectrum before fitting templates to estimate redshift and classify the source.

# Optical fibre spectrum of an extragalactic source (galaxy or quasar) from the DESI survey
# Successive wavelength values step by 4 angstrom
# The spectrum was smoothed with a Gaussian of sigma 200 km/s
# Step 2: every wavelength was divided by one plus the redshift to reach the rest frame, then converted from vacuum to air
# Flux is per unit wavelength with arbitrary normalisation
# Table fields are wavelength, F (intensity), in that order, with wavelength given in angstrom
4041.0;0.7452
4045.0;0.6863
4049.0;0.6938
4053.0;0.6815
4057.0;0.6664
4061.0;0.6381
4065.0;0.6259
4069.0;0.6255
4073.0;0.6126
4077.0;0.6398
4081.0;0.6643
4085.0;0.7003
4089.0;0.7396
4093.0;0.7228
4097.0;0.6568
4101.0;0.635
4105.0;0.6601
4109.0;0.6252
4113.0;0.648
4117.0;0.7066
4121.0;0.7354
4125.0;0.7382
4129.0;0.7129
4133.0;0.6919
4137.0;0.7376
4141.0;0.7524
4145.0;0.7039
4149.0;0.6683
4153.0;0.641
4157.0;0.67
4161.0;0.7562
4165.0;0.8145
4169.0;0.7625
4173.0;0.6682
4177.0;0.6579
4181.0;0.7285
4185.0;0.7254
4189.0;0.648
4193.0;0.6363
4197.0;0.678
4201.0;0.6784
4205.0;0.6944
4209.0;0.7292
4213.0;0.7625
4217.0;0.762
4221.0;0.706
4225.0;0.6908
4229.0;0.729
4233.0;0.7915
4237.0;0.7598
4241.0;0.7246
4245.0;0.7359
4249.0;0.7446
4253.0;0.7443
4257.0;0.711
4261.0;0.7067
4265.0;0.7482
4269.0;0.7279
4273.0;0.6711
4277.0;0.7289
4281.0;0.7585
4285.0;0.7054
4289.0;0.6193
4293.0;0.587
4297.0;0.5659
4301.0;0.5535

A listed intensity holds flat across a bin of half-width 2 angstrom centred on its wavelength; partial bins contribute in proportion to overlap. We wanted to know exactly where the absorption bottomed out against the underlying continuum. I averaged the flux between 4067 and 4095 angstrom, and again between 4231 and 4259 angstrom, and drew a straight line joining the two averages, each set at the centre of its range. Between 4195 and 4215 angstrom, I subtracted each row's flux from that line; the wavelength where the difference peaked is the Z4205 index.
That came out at 4201.0 angstrom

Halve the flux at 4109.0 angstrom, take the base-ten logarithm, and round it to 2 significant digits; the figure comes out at -0.51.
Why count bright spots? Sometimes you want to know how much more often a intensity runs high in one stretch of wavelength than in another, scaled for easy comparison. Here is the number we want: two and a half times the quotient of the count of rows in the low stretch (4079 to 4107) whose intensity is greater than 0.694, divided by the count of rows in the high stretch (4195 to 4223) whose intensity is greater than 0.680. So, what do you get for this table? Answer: 1.5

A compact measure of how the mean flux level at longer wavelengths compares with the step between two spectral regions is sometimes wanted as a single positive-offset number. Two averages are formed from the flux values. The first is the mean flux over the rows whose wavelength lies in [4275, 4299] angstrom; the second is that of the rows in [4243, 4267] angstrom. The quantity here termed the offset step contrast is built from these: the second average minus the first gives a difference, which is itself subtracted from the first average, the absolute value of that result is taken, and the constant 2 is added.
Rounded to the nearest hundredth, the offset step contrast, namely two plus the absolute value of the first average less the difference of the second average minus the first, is 2.59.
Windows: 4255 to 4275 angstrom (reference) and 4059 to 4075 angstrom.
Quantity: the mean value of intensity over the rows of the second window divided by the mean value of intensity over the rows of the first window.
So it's 0.88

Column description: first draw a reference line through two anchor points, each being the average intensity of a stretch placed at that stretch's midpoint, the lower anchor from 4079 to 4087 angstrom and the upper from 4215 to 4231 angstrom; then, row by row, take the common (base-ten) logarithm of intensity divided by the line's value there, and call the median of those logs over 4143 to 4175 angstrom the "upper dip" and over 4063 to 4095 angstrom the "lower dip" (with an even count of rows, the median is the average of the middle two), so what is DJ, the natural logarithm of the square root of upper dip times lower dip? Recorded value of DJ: -4.33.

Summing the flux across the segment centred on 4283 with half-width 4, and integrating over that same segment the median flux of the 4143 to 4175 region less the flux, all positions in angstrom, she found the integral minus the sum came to -1.8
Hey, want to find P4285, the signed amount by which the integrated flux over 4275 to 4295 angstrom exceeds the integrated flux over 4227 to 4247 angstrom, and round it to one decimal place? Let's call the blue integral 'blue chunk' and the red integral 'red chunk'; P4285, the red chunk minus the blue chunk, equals -1.4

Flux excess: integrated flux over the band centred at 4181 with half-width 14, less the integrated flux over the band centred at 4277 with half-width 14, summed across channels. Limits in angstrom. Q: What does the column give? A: -0.5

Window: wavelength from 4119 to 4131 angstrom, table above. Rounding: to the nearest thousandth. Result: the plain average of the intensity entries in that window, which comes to 0.729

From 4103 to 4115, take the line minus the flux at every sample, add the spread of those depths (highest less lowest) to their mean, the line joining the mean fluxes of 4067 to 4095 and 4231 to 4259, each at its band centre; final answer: 0.077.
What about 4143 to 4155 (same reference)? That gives 0.098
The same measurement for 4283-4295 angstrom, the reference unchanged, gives 0.249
